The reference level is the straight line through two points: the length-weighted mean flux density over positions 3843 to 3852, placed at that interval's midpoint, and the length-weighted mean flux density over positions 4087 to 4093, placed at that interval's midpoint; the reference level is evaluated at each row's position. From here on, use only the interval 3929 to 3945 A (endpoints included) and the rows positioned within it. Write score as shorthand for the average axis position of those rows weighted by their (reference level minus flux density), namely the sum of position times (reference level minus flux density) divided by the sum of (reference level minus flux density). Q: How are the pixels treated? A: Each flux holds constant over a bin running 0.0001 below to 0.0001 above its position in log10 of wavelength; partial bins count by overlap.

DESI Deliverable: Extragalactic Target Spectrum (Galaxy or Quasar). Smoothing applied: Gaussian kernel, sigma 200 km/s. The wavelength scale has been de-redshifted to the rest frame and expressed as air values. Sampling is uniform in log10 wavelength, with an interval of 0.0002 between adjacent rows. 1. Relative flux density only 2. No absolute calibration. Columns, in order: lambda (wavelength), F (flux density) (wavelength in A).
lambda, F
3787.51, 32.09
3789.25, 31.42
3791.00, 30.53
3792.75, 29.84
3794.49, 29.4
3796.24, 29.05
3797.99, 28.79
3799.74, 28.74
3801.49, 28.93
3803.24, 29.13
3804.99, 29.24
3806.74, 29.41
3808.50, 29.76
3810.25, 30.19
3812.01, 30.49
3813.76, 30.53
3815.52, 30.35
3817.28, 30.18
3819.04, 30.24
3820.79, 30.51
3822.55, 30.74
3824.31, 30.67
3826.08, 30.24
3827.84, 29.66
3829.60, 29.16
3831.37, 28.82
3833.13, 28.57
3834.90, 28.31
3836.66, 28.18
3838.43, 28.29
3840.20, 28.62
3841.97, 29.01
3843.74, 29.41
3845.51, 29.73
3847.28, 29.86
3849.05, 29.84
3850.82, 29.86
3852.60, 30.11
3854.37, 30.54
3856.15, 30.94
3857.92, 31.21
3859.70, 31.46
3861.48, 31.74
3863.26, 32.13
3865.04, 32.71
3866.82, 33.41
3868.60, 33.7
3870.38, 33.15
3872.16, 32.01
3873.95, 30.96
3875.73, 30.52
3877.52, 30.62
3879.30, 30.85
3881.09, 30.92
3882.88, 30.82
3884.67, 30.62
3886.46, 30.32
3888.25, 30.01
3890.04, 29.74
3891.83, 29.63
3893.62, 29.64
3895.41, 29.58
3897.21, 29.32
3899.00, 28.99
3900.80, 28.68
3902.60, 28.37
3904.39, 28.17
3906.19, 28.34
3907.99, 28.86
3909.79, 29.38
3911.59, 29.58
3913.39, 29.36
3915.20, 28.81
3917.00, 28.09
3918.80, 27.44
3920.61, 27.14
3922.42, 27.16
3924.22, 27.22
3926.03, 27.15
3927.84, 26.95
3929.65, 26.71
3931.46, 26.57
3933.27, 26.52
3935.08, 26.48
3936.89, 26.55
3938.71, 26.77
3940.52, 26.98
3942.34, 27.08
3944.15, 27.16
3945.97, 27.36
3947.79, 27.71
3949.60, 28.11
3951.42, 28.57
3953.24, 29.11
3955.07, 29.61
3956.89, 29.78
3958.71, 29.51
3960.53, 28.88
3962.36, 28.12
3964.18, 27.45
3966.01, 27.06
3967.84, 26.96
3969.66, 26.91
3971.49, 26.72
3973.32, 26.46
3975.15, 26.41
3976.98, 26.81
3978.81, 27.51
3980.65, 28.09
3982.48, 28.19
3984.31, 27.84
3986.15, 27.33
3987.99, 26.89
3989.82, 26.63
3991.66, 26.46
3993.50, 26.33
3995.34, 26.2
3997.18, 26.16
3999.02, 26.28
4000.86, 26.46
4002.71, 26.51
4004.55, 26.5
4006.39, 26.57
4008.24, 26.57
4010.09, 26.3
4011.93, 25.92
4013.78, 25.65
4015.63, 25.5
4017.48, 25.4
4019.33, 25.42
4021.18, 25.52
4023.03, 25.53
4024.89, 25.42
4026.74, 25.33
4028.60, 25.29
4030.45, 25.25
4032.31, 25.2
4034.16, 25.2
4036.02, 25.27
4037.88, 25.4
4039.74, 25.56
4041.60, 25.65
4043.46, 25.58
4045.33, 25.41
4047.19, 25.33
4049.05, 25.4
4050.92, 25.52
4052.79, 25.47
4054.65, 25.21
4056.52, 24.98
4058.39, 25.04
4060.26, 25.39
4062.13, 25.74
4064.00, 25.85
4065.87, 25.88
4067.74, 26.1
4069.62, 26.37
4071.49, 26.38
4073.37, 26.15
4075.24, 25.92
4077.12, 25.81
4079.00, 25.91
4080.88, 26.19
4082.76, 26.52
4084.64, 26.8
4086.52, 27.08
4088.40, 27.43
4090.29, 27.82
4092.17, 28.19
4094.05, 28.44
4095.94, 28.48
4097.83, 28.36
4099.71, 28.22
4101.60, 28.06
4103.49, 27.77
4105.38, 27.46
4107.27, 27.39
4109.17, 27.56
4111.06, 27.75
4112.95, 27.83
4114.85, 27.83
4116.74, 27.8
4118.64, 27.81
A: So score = 3936.4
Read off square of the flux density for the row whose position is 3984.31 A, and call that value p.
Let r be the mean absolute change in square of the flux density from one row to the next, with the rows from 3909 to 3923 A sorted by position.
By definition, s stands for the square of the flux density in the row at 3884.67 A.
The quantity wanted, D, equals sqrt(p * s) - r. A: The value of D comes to 831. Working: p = 775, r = 22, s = 938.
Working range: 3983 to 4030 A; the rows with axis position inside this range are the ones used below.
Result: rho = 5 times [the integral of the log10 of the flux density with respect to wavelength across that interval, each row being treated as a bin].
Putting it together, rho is 333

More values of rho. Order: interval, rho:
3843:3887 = 328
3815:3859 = 324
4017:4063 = 323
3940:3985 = 325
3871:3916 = 332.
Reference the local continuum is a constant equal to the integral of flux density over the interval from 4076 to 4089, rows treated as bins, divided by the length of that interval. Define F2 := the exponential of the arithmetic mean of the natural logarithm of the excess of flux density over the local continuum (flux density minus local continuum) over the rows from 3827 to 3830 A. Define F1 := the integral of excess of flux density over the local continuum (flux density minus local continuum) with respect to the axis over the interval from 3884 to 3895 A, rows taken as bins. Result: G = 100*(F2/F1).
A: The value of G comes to 8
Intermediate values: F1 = 38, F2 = 2.9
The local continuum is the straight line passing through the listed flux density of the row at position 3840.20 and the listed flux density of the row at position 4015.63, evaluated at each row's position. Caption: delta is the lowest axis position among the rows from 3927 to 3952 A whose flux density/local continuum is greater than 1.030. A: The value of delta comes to 3947.79 A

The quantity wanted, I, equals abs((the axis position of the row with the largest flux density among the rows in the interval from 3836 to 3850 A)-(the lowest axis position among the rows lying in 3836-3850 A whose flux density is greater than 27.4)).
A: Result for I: 10.6 A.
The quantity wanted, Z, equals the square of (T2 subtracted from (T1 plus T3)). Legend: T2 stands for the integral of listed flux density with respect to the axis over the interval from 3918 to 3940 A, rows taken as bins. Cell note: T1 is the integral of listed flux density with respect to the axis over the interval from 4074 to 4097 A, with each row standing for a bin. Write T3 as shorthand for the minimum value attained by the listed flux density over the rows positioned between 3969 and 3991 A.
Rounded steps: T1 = 622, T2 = 591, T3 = 26.41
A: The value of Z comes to 3251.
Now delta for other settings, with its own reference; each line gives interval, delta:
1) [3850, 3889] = 3850.82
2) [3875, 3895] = 3875.73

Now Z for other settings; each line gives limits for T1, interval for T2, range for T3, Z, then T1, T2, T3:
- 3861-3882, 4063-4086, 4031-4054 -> 8633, 670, 602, 25.2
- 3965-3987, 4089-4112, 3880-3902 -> 253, 598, 643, 28.68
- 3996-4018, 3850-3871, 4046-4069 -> 4320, 576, 666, 24.98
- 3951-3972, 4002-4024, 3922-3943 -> 2377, 593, 571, 26.48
